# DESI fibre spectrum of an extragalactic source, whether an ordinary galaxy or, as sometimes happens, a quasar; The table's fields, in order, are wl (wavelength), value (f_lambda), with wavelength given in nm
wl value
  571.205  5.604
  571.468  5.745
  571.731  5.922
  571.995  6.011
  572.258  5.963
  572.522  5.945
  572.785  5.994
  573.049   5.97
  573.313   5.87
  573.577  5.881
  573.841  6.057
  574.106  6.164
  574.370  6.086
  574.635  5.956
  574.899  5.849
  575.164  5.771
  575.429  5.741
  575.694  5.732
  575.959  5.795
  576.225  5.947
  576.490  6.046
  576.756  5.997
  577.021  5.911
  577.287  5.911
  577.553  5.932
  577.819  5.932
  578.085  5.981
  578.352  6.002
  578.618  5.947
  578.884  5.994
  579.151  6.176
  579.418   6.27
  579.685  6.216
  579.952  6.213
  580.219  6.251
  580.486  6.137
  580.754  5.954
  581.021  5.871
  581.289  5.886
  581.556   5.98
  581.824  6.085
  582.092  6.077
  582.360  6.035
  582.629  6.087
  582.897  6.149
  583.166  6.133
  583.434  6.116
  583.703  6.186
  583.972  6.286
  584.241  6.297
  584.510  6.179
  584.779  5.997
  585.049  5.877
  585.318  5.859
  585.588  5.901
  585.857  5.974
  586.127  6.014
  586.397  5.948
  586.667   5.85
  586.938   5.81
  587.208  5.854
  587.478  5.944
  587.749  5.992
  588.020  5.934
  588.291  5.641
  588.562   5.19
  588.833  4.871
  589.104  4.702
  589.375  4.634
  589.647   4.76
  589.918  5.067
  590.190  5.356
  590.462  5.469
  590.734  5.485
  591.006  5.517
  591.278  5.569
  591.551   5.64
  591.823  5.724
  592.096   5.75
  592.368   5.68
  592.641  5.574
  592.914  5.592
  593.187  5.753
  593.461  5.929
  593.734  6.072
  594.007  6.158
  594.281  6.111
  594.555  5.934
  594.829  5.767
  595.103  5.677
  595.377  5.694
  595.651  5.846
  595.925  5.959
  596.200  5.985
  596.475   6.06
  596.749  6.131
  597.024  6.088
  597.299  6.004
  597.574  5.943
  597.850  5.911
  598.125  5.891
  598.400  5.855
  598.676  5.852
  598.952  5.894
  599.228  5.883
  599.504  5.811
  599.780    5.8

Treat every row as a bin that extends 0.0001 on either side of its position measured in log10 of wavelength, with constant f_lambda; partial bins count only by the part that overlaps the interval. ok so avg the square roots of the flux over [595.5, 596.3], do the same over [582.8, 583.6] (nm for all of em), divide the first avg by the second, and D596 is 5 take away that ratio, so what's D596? 4.02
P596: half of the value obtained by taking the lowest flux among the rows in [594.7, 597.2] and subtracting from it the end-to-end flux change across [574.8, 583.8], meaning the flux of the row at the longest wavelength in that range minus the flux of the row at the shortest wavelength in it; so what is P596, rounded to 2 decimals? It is 2.67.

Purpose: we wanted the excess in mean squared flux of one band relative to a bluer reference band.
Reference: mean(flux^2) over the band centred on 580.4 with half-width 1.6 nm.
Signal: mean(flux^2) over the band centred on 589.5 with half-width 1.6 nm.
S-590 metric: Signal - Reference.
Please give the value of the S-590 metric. -10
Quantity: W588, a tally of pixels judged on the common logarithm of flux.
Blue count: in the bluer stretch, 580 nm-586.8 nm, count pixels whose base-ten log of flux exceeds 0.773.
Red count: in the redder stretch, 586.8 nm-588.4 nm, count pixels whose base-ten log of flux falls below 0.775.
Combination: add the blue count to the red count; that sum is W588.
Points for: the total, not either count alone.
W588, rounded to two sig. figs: 24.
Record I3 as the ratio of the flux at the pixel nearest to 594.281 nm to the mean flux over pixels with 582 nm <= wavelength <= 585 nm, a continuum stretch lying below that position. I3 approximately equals 1.00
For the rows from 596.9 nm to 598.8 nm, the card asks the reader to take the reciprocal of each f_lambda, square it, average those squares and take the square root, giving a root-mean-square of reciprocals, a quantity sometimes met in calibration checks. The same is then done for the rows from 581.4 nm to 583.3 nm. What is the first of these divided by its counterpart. 1.02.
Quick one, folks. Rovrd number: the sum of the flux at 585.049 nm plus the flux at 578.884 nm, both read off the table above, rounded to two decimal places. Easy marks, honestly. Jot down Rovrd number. 11.87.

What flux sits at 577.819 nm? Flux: 5.932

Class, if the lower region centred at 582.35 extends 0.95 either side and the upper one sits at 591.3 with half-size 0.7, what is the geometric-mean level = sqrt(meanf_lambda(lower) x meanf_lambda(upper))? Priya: 5.8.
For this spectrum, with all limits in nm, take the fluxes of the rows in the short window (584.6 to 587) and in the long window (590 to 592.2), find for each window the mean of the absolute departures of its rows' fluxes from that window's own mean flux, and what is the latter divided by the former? 1.7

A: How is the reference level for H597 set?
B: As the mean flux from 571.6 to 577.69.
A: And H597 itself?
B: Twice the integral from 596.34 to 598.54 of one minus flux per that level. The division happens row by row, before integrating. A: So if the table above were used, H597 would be -0.04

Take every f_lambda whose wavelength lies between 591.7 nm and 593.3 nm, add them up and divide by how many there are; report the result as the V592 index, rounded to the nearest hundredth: 5.68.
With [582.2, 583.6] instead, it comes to 6.10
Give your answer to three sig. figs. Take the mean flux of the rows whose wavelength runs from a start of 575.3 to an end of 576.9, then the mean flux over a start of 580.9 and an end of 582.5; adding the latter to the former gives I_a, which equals 11.9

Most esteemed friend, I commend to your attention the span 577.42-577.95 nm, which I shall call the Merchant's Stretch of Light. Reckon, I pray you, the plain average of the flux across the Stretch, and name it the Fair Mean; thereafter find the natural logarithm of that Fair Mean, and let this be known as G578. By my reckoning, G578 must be 1.78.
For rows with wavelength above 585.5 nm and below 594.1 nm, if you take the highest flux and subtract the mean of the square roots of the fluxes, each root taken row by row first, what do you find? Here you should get 3.79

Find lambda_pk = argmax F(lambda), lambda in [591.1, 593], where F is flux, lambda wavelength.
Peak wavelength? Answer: 592.096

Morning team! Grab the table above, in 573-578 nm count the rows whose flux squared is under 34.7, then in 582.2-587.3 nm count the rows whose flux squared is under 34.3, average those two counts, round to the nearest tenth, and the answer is 5.0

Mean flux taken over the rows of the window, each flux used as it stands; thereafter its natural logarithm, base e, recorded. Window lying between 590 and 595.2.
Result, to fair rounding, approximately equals 1.74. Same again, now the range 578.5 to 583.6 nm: 1.81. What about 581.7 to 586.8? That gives 1.80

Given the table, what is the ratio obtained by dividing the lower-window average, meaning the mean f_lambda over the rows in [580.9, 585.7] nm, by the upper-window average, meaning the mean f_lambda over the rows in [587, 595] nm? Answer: 1.086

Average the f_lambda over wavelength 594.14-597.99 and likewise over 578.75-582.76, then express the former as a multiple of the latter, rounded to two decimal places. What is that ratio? 0.98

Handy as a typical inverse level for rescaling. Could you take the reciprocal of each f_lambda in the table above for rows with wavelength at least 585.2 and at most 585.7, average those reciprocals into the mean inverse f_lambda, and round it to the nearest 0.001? 0.170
